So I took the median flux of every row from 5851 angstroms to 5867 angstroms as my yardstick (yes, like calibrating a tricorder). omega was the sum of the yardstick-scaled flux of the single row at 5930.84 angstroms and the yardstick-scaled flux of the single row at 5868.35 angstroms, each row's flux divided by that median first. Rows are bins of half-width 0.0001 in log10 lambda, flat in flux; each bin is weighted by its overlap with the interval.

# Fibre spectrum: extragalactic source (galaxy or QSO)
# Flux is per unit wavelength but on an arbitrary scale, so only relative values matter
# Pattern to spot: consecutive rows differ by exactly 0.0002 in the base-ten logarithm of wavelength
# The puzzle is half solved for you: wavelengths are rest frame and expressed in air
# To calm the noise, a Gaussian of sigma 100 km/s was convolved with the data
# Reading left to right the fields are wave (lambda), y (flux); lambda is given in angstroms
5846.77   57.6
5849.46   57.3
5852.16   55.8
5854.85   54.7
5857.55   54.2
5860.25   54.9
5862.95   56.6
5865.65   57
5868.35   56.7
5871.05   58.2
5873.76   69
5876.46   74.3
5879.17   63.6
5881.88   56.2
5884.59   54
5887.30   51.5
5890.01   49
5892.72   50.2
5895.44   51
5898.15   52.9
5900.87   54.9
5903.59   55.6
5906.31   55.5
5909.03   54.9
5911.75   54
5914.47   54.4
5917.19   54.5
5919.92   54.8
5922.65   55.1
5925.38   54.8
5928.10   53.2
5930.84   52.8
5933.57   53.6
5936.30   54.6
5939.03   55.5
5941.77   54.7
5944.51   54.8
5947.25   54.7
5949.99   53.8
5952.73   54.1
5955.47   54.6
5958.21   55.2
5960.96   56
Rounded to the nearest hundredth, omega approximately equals 1.98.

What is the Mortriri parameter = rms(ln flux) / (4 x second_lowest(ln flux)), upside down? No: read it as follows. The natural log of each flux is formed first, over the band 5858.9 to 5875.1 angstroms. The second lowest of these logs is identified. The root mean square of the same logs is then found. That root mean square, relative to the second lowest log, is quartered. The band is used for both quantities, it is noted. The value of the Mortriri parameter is 0.252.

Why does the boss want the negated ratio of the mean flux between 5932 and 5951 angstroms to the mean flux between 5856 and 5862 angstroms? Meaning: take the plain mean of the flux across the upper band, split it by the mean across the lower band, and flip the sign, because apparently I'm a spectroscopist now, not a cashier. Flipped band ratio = -1.00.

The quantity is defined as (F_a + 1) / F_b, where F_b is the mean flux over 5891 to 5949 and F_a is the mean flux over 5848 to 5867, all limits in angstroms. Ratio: 1.05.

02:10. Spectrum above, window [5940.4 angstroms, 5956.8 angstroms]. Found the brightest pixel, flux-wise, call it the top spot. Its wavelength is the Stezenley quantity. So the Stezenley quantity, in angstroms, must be 5944.51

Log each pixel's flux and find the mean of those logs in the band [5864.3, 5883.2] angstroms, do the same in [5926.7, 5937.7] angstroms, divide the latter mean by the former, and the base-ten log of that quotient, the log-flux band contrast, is -0.015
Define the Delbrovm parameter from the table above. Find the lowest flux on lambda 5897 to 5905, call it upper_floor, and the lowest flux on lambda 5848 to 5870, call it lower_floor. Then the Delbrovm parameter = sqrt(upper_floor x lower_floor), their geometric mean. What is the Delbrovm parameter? 53.5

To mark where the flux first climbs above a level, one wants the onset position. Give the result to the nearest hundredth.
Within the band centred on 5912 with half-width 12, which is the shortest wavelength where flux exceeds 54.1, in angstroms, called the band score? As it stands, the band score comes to 5900.87 angstroms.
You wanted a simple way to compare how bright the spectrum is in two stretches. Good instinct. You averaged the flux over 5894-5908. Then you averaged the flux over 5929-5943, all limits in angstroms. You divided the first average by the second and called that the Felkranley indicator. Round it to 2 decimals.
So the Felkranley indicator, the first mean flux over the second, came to 1.00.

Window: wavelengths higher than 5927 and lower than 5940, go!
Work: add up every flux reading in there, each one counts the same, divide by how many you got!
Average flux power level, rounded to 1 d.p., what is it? 53.9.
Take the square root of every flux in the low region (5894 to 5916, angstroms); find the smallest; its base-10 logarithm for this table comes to 0.854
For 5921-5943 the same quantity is 0.861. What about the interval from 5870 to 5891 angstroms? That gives 0.845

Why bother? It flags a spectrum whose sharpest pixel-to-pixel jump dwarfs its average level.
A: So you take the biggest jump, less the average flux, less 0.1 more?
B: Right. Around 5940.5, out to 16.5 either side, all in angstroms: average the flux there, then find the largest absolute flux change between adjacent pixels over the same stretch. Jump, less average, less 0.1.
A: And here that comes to -52.8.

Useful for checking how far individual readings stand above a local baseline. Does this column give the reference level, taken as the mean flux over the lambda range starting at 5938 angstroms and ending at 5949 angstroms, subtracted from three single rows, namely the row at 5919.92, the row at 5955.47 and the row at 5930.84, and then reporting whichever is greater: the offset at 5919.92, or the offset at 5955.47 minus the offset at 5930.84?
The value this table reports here 1.8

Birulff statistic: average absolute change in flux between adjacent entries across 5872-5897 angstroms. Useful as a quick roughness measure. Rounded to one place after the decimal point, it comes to 4.1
